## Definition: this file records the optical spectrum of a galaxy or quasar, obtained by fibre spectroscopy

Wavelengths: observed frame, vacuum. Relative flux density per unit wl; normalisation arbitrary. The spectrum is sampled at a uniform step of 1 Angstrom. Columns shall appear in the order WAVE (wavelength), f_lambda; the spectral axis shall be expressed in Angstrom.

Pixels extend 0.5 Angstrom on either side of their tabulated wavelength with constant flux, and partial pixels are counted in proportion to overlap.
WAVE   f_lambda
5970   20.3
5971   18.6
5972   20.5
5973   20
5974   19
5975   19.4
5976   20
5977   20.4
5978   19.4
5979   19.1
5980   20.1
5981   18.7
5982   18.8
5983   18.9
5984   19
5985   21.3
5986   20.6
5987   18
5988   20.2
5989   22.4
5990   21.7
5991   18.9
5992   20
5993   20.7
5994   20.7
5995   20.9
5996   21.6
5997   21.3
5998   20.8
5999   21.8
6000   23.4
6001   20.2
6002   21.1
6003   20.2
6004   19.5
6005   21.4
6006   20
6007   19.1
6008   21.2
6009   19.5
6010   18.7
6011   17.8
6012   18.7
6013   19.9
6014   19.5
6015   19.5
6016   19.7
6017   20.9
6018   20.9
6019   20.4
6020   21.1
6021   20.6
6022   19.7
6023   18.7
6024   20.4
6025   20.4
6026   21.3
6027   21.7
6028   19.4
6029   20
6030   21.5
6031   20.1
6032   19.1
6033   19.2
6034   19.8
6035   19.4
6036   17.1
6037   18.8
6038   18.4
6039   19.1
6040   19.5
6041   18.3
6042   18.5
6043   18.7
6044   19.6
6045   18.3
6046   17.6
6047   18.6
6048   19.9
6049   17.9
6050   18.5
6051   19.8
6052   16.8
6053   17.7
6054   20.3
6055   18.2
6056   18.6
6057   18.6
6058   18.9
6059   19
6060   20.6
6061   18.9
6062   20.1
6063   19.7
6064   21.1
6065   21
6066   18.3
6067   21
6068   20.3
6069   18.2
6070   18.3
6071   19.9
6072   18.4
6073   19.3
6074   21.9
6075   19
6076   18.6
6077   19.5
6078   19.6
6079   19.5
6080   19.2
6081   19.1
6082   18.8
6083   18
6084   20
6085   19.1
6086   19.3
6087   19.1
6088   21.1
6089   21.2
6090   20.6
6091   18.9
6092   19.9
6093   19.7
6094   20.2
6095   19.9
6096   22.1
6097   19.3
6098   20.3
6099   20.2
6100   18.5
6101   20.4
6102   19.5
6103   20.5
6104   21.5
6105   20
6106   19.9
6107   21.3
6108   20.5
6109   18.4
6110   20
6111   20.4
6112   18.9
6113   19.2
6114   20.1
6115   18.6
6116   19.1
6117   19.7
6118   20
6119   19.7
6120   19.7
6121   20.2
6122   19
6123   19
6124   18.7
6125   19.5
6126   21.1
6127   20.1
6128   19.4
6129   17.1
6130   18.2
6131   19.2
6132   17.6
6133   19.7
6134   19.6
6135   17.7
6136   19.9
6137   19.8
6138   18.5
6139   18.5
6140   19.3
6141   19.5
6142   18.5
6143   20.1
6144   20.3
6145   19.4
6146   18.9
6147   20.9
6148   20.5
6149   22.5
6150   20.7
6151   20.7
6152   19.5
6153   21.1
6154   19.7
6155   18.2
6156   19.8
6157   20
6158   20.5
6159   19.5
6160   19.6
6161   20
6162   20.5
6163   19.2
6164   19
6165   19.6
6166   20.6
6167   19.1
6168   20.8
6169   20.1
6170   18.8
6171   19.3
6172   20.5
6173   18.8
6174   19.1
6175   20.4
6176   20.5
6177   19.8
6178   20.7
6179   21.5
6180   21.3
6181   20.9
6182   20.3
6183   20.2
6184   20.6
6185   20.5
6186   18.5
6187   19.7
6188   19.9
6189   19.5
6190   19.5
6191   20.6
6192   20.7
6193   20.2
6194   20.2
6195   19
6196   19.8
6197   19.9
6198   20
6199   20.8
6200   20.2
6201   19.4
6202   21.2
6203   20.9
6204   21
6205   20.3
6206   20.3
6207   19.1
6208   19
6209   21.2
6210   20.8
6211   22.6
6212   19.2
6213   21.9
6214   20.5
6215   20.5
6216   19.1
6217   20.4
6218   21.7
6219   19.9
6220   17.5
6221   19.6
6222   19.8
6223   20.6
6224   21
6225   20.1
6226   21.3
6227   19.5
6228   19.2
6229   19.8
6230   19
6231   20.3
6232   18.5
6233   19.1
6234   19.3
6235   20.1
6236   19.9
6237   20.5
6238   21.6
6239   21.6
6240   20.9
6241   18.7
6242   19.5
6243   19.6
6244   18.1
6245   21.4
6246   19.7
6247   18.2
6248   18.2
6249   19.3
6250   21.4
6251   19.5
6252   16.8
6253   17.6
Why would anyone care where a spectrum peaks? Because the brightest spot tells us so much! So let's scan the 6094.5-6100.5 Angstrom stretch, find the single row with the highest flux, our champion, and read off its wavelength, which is 6096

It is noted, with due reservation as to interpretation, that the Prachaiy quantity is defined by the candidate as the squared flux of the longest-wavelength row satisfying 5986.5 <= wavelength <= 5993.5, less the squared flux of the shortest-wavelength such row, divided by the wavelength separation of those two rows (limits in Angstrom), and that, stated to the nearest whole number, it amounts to 17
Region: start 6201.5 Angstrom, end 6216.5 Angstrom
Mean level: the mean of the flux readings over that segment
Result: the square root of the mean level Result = 4.53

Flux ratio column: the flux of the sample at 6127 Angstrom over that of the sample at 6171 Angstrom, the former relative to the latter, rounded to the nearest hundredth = 1.04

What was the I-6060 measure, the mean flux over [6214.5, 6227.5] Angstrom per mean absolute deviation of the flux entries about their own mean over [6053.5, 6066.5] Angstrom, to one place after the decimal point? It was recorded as 22.1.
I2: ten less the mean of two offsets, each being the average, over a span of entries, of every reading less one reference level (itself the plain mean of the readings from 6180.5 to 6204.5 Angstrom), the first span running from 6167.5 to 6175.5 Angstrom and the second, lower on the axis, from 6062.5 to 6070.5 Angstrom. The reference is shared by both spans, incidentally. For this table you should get 10.4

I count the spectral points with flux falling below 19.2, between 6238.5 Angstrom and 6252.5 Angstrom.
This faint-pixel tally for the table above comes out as 5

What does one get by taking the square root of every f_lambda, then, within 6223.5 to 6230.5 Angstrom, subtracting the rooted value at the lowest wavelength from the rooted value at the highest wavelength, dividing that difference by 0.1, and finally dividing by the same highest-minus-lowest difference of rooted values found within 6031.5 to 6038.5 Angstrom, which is 28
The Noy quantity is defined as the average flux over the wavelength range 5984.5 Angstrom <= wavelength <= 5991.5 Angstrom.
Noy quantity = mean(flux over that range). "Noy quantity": 20.4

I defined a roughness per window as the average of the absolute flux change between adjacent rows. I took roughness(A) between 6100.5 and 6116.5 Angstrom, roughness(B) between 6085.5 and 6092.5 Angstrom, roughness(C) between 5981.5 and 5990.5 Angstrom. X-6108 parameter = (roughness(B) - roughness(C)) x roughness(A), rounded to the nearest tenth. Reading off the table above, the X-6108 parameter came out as -0.4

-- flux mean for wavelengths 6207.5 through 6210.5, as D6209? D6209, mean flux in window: 20.3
